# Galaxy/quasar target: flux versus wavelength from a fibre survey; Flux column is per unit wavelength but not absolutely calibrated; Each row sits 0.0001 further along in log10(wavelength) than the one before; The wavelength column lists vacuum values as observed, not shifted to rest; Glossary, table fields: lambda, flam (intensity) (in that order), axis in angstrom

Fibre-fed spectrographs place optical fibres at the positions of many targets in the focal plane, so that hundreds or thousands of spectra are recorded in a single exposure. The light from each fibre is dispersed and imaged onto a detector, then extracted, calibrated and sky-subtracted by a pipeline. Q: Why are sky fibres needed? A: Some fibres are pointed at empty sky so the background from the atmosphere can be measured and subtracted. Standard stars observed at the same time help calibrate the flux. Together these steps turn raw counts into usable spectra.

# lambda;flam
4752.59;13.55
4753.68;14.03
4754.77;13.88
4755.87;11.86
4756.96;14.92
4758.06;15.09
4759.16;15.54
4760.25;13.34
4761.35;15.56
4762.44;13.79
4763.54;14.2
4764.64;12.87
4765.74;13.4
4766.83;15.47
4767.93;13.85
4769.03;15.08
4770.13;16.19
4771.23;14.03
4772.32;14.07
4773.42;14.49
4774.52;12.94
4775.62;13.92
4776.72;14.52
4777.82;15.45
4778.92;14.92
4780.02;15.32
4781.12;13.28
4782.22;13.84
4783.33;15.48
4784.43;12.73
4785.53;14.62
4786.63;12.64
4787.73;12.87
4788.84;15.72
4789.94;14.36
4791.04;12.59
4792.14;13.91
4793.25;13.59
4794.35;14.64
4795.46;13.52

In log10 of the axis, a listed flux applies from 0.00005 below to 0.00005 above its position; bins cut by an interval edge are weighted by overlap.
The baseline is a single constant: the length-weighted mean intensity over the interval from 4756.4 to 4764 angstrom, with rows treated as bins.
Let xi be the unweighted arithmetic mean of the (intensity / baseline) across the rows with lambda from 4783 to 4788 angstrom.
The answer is 0.93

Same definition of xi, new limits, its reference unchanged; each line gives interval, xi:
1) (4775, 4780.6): 1.01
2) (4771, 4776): 0.95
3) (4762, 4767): 0.95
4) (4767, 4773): 1.00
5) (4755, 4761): 0.97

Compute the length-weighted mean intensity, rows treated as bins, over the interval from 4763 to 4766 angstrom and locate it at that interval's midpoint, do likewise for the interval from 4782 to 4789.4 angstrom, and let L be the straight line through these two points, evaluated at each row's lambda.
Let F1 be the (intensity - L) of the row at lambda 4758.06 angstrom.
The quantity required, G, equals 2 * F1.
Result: 3.5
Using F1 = 1.8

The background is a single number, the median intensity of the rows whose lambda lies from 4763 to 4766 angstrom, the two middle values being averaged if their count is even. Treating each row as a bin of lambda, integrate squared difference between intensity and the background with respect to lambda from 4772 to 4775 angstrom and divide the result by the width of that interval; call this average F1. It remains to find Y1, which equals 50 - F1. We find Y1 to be 49.4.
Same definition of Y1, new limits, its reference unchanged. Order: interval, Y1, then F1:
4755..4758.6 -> 47.7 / 2.3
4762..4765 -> 49.6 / 0.4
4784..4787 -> 49.1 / 0.9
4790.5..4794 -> 49.6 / 0.4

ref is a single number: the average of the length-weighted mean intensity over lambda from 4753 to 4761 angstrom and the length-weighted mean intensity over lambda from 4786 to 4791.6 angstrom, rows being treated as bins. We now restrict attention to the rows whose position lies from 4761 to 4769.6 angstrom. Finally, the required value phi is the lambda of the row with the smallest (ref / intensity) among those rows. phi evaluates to 4761.35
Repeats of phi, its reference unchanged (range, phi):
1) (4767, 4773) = 4770.13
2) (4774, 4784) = 4783.33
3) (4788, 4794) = 4788.84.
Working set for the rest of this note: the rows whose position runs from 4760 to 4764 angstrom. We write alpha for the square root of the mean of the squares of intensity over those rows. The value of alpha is 14.2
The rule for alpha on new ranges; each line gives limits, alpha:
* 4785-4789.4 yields 14.0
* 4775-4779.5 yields 14.7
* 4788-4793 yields 14.2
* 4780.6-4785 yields 13.9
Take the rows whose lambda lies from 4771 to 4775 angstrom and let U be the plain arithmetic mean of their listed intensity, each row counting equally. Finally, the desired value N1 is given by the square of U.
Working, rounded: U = 13.9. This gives 193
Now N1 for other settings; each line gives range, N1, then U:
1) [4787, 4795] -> 195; 14.0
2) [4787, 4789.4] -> 204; 14.3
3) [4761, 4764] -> 211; 14.5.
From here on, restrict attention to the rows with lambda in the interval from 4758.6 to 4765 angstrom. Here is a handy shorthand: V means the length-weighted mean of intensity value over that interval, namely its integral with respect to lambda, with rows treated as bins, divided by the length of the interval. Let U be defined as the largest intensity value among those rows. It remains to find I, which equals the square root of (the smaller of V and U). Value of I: 3.78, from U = 15.56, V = 14.3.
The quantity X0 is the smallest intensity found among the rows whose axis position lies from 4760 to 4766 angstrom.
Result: 12.87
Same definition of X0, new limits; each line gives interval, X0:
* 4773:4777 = 12.94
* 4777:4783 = 13.28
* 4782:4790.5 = 12.64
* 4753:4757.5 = 11.86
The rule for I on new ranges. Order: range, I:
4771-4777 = 3.74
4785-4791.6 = 3.72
